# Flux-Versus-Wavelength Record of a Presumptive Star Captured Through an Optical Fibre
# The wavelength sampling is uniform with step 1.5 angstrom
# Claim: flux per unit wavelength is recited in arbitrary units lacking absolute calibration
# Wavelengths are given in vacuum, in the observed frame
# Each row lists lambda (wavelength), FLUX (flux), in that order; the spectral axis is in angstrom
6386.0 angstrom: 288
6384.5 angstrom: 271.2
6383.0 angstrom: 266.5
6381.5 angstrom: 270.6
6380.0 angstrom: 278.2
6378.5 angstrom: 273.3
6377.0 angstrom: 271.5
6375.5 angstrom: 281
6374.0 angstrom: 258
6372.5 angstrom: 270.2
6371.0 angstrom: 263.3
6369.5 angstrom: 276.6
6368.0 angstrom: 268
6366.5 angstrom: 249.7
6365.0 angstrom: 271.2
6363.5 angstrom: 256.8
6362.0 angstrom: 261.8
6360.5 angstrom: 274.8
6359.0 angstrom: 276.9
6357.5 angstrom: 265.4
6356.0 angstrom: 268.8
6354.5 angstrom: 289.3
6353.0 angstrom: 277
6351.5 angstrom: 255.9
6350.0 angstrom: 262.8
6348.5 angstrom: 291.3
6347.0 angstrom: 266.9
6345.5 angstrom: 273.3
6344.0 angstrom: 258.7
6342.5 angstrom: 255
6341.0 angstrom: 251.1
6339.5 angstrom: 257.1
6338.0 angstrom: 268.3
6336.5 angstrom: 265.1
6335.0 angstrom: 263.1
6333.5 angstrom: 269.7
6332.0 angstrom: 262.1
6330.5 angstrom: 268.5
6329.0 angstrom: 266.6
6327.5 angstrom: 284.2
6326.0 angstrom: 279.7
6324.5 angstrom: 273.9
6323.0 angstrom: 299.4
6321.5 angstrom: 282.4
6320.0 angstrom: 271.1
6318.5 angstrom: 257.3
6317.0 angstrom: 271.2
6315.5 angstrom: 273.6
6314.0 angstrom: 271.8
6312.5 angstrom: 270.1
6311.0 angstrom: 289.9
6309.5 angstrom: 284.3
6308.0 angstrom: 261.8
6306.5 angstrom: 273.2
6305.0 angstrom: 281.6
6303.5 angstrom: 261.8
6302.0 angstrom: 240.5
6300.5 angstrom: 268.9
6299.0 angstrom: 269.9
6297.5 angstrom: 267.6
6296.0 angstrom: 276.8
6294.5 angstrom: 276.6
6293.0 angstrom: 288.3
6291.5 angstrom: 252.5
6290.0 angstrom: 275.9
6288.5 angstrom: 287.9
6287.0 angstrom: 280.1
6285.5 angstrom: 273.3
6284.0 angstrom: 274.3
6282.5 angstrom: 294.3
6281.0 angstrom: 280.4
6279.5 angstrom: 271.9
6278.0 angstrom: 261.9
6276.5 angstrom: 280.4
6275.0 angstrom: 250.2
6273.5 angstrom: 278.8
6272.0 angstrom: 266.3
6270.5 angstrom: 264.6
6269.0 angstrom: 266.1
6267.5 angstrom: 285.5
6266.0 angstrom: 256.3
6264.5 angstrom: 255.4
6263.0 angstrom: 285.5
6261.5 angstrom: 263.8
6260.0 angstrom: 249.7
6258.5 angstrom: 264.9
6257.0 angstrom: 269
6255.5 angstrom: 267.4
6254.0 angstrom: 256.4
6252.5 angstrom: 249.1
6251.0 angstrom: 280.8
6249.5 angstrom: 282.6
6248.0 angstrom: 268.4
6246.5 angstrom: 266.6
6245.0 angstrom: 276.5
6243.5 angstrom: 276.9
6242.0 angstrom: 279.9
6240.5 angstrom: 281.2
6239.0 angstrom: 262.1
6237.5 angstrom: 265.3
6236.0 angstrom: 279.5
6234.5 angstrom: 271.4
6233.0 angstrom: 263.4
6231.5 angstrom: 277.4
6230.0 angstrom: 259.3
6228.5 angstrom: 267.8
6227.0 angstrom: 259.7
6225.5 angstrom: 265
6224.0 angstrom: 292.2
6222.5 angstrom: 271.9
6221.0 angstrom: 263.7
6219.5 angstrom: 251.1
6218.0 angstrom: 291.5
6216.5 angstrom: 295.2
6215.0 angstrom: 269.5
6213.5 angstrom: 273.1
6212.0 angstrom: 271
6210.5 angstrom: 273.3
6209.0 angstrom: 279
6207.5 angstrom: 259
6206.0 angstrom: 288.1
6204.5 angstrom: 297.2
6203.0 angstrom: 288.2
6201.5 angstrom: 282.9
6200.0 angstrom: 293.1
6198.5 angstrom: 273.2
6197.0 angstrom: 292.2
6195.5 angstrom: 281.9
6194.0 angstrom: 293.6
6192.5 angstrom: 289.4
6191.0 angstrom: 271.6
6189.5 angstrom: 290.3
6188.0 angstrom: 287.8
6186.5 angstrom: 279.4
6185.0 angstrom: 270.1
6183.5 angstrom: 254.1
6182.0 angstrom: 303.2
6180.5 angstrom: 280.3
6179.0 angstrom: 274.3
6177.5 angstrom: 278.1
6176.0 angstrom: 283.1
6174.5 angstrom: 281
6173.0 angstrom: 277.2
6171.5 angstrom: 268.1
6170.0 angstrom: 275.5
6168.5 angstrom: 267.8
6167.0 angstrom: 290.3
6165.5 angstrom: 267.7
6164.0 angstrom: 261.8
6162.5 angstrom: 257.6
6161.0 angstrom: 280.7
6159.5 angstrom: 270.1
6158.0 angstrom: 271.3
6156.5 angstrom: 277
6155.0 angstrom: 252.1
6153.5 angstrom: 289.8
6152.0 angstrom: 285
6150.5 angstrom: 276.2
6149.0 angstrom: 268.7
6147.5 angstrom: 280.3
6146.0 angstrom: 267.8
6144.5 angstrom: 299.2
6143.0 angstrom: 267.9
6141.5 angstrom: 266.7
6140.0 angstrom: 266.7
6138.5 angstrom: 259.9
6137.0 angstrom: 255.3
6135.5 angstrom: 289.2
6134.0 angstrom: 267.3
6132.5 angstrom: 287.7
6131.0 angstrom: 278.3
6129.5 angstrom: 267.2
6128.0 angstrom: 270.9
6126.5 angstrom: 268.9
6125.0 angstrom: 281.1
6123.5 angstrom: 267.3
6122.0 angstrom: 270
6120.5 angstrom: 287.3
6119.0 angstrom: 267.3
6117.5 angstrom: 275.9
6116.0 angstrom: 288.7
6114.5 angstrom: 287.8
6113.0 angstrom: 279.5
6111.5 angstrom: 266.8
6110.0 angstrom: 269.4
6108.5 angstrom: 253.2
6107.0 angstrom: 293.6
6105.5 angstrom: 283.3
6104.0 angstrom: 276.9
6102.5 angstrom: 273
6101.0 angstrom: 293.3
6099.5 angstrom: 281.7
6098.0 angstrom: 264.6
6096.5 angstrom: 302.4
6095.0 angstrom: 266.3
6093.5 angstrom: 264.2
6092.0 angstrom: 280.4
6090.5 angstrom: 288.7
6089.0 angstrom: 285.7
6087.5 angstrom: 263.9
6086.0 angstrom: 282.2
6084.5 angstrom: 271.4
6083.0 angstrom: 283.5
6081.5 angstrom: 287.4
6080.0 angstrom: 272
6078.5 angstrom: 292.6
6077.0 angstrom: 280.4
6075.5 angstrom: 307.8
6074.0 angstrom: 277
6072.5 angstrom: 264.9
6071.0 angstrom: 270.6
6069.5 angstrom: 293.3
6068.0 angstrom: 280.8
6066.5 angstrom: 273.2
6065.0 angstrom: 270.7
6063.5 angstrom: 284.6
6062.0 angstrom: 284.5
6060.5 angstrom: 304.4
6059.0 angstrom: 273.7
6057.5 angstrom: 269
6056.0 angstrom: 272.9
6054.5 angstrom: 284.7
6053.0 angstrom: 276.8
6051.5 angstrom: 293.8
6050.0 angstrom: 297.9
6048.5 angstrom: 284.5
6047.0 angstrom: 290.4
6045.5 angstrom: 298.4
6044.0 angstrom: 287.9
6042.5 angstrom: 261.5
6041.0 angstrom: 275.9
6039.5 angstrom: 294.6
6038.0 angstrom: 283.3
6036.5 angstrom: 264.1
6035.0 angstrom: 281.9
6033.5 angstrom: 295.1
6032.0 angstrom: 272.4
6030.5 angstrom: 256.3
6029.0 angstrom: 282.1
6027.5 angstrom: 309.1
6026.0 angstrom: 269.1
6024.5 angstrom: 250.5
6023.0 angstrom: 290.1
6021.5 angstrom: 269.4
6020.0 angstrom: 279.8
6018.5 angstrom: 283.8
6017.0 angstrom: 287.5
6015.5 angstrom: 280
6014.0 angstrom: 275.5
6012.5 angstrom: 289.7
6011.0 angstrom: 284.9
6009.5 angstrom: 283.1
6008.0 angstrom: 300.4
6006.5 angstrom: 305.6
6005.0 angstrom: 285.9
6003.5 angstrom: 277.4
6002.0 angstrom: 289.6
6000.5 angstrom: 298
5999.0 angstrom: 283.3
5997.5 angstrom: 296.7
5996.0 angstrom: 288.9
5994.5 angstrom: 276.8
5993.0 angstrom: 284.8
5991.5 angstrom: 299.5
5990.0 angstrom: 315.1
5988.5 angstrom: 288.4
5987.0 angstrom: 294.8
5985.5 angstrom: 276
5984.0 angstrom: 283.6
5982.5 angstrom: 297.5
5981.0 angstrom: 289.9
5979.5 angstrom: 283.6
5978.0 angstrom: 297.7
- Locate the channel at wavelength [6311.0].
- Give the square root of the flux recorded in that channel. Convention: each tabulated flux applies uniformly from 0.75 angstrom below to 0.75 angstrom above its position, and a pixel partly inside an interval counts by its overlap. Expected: 17.0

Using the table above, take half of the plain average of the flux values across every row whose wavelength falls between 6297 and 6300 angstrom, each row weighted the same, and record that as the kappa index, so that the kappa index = 134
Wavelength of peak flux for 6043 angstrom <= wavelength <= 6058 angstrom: 6045.5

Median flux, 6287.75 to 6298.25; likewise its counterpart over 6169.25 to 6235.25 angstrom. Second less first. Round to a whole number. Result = 1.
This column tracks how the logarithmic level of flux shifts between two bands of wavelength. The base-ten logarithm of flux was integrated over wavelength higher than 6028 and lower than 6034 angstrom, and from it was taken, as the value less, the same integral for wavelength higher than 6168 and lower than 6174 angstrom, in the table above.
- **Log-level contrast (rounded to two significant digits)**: 0.038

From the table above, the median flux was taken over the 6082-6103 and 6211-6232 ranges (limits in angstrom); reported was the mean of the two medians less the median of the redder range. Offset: 5.4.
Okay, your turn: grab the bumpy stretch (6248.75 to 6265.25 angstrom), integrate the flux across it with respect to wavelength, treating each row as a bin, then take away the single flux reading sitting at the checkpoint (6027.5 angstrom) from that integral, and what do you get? 4078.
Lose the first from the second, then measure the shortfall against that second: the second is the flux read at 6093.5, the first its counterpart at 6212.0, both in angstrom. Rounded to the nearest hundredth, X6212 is -0.03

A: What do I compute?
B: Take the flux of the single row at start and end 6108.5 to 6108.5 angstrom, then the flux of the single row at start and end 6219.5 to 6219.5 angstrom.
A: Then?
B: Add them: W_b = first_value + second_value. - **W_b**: 504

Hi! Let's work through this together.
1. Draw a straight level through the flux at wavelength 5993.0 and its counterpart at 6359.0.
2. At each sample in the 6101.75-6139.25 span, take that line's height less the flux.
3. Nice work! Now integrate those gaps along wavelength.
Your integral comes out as 278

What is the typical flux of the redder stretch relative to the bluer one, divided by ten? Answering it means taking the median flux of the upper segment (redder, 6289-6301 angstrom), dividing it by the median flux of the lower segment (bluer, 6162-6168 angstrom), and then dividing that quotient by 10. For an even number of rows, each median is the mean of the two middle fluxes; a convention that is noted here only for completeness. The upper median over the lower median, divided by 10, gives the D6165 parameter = 0.103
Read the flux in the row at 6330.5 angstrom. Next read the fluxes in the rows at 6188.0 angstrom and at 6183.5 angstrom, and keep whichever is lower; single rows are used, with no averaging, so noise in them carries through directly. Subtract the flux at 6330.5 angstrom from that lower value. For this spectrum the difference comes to -14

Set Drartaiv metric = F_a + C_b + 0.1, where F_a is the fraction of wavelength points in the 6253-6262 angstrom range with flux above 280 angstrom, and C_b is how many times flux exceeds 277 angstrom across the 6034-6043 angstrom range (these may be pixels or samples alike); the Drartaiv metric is 3.1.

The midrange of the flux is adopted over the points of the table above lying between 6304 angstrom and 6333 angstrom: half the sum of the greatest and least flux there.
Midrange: 278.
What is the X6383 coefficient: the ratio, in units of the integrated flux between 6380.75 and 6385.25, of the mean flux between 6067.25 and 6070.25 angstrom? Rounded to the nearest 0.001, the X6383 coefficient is 0.237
